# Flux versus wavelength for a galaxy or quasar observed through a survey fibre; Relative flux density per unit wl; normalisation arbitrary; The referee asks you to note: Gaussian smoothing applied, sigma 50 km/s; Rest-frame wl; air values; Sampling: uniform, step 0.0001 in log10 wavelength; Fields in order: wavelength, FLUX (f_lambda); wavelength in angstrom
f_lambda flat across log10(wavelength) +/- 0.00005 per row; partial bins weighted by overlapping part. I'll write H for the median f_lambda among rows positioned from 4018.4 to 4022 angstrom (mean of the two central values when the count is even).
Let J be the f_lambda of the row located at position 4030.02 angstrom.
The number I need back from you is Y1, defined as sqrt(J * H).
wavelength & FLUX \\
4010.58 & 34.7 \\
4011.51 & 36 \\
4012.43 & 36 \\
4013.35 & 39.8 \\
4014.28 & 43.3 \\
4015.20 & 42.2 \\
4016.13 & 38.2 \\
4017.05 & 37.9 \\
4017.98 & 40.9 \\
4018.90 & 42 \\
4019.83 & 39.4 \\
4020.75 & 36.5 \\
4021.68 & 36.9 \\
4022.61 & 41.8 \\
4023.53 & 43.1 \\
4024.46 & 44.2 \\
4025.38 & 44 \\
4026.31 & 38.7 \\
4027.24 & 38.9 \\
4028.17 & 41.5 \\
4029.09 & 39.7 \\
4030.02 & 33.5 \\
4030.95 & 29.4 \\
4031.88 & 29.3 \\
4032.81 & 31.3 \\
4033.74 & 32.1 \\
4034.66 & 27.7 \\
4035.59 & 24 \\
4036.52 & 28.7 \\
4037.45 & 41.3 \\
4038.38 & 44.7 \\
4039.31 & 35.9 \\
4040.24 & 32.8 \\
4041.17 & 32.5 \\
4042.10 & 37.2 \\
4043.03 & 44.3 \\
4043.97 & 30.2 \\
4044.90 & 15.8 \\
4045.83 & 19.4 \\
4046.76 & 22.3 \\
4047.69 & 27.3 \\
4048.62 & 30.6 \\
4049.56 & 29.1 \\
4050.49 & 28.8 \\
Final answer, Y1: 36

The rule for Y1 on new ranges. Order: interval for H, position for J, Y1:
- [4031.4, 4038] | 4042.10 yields 33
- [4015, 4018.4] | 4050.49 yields 34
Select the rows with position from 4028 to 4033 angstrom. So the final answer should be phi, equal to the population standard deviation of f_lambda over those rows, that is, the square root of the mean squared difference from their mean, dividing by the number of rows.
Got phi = 5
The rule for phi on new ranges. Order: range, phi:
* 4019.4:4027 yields 3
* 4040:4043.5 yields 5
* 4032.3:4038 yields 5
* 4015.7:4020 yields 2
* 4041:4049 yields 8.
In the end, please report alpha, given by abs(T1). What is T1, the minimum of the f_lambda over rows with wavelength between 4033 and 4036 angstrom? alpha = 24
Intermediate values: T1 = 24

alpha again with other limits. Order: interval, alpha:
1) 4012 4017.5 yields 36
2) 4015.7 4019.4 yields 38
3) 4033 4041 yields 24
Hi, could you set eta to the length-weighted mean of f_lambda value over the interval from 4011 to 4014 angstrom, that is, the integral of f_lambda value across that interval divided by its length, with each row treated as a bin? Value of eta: 38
